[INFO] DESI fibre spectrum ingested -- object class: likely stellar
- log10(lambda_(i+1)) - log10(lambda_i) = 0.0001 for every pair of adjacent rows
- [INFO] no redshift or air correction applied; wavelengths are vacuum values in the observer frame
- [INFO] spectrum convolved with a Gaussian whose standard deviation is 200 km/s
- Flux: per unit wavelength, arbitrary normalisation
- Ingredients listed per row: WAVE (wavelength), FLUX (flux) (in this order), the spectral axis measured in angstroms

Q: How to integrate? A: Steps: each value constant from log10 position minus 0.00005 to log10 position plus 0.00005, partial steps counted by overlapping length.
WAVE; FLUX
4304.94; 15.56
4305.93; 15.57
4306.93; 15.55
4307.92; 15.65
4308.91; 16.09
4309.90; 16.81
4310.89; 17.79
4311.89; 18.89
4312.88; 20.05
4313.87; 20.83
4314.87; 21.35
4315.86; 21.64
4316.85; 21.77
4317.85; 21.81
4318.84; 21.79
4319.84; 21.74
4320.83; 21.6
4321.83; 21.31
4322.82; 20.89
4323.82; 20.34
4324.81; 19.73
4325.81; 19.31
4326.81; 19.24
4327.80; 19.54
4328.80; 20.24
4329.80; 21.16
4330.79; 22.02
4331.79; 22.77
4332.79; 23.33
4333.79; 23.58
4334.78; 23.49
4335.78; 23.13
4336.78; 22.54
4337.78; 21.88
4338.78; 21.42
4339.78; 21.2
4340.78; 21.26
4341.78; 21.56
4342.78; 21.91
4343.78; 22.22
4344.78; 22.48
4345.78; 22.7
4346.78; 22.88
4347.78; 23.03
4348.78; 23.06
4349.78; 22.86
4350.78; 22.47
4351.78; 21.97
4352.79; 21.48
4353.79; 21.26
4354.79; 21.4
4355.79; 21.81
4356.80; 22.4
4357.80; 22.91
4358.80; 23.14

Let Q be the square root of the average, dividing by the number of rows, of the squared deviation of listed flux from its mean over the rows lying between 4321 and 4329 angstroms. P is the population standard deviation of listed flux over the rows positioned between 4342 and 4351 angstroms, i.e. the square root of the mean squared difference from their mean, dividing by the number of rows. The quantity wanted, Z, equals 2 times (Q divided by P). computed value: 3.9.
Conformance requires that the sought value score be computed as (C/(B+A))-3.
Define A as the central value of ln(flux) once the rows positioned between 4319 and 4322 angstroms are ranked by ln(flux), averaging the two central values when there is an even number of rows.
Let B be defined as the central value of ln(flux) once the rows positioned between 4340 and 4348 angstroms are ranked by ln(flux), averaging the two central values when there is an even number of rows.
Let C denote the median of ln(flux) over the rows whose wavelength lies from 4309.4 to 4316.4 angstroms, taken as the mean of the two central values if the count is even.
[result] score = -2.51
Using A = 3.073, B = 3.11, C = 3.00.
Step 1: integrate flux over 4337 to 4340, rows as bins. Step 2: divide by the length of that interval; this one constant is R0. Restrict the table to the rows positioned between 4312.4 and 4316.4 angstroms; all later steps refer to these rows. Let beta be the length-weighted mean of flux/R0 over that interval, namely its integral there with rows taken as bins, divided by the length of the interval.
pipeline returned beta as 0.97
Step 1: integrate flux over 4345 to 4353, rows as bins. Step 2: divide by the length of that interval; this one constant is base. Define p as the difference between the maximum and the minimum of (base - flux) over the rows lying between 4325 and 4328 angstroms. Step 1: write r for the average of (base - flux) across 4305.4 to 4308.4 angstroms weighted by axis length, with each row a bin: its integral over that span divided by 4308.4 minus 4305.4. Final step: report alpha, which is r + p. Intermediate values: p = 0.3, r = 7.0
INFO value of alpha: 7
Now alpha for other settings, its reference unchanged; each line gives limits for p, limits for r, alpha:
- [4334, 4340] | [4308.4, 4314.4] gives 6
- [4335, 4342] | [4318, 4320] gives 3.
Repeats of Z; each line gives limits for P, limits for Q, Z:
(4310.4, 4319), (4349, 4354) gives 0.9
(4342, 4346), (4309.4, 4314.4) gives 9.9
